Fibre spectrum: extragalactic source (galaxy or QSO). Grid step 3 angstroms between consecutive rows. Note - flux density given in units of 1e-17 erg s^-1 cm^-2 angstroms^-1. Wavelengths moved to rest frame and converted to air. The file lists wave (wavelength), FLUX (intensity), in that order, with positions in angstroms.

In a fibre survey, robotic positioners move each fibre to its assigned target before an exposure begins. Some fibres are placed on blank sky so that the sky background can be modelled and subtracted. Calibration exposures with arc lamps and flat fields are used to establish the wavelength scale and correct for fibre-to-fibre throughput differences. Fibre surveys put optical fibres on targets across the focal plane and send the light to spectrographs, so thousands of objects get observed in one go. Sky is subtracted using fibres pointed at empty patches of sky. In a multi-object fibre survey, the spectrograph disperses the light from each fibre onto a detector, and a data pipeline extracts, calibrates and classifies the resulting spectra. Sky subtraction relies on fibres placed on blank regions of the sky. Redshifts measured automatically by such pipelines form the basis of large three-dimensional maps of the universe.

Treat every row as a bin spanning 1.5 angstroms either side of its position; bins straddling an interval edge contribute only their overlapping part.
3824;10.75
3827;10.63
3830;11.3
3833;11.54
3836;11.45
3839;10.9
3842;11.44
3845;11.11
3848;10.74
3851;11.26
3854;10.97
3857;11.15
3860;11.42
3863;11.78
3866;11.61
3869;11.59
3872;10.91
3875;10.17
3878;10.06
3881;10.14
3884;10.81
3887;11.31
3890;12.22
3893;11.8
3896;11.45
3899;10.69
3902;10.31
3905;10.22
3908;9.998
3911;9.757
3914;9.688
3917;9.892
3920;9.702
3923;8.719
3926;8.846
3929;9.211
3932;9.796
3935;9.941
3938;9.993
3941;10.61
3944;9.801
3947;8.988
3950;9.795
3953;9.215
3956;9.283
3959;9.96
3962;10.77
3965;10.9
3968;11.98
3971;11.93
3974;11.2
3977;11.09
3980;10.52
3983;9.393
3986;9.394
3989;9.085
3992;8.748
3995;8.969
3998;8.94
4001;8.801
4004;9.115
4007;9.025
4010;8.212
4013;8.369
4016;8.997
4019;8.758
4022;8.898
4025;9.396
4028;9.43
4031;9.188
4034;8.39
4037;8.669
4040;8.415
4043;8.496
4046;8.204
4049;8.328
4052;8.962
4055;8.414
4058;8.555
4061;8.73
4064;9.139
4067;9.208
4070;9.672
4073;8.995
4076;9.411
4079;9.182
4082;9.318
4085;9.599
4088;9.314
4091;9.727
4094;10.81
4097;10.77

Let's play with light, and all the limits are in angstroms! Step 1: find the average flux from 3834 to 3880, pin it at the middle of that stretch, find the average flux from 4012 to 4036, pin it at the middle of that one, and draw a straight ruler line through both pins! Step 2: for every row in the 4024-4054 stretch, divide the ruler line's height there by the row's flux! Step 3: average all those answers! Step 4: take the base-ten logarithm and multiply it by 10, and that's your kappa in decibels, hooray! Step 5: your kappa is 0.0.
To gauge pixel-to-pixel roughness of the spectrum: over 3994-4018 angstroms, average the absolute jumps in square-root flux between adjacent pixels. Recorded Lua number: 0.053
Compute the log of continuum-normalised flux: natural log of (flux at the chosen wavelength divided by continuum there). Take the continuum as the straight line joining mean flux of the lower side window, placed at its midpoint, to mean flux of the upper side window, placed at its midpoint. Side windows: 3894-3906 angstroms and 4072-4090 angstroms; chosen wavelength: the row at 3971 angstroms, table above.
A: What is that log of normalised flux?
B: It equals 0.16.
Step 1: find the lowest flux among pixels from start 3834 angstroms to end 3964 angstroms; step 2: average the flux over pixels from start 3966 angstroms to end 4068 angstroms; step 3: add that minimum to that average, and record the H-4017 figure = 17.9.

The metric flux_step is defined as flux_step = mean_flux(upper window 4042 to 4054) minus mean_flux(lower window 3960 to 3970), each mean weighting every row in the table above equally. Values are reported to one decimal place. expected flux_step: -2.7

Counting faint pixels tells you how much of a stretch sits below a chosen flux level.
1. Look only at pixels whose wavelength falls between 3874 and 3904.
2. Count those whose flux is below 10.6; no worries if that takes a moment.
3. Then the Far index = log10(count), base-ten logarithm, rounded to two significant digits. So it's 0.60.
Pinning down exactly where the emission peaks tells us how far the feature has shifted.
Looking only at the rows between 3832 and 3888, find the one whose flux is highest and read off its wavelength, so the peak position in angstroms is 3863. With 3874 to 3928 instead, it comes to 3890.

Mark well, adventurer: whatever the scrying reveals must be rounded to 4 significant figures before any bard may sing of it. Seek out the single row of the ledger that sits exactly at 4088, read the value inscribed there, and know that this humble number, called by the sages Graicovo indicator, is 9.314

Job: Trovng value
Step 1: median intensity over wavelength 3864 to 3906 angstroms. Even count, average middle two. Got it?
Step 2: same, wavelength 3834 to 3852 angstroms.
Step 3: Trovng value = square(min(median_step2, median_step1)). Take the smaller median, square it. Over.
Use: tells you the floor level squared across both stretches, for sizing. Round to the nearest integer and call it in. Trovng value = 118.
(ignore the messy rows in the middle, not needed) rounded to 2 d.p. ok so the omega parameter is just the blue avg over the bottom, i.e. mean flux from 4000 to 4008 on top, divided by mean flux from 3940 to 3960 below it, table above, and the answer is 0.93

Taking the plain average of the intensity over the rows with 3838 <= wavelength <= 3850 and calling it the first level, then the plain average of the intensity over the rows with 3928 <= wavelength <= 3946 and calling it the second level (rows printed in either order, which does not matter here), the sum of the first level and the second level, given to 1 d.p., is 20.9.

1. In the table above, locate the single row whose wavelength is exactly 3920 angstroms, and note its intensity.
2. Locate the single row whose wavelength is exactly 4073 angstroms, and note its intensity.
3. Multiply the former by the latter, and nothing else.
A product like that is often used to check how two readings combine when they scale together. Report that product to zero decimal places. 87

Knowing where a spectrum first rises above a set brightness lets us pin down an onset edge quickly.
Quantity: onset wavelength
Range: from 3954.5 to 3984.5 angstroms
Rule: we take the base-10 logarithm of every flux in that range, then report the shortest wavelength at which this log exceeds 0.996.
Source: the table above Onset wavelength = 3959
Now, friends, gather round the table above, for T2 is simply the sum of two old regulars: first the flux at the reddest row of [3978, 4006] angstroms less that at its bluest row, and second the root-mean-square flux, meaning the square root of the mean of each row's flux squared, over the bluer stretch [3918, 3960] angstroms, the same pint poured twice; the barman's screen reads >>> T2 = 8.2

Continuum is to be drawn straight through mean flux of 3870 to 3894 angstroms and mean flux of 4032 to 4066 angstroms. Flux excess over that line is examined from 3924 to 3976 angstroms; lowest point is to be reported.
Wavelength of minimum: 3926 angstroms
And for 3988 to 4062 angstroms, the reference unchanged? 4010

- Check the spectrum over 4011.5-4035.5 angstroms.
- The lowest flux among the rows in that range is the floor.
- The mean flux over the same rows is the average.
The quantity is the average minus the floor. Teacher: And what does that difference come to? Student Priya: 0.6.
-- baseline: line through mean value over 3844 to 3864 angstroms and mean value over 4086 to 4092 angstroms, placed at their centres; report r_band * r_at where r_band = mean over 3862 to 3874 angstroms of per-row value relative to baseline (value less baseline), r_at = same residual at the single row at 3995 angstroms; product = -0.4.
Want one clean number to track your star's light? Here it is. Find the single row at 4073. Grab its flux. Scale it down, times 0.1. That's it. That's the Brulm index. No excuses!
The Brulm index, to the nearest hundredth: 0.90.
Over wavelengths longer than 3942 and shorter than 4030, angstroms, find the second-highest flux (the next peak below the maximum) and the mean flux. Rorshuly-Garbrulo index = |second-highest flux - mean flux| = 2.3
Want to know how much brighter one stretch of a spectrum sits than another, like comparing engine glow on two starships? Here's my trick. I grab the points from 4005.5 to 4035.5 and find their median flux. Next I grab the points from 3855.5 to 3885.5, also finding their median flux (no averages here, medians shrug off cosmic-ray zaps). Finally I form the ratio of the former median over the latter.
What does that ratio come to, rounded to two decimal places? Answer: 0.81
